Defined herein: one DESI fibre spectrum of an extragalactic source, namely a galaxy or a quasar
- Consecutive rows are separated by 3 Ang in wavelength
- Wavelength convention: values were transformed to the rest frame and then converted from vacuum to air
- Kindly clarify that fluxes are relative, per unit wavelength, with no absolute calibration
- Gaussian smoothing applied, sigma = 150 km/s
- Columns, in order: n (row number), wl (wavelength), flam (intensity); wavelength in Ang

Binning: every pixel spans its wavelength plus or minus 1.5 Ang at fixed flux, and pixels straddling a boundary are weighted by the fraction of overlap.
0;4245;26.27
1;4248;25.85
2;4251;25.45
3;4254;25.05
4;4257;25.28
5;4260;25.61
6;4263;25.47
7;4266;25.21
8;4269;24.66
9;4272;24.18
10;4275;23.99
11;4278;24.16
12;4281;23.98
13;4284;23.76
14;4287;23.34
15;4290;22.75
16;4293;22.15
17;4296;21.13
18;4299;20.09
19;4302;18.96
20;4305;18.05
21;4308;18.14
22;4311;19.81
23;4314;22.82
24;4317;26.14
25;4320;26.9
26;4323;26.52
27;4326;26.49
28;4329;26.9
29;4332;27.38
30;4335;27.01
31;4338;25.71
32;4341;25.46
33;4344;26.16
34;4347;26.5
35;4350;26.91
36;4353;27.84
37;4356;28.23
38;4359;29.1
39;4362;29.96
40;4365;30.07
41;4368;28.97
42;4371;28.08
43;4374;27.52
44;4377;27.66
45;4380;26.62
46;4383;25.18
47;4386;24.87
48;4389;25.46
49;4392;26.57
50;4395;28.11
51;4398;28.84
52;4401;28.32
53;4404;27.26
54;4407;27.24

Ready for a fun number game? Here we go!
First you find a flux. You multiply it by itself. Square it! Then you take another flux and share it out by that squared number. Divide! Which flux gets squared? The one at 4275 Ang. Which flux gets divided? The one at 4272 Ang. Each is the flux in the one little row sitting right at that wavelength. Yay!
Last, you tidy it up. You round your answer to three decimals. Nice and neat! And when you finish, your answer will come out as 0.042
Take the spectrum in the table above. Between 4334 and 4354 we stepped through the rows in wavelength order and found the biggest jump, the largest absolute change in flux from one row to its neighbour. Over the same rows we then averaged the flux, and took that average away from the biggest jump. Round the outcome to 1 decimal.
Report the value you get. -25.2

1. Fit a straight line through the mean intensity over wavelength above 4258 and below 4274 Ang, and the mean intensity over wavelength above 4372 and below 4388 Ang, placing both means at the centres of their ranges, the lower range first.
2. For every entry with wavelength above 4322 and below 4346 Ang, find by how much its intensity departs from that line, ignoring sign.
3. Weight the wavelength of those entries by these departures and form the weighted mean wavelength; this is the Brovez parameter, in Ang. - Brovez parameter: 4331.3 Ang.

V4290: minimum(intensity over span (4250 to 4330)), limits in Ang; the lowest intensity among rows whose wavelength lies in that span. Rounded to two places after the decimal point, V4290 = 18.05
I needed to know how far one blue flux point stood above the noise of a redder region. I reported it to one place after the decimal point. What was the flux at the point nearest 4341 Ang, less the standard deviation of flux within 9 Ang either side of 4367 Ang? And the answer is 24.5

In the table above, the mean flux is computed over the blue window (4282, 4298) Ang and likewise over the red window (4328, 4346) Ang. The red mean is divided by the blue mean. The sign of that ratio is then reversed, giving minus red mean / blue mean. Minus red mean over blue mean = -1.17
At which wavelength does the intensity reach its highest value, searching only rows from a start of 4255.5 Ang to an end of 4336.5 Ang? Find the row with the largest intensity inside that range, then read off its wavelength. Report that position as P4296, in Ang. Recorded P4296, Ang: 4332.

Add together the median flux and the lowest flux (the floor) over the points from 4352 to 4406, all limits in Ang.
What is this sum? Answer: 53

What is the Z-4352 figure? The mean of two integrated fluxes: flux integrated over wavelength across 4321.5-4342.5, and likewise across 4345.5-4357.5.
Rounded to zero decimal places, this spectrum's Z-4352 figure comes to 442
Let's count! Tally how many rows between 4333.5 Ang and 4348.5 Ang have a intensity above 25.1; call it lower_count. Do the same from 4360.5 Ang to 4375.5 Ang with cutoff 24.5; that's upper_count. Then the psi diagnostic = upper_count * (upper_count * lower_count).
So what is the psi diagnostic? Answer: 125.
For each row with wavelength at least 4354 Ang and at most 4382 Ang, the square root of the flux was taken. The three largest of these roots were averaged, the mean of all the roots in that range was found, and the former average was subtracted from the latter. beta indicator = -0.12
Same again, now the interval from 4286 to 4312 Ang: -0.25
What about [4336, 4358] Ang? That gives -0.09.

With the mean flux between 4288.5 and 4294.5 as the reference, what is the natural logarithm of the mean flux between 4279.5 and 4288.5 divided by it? 0.05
